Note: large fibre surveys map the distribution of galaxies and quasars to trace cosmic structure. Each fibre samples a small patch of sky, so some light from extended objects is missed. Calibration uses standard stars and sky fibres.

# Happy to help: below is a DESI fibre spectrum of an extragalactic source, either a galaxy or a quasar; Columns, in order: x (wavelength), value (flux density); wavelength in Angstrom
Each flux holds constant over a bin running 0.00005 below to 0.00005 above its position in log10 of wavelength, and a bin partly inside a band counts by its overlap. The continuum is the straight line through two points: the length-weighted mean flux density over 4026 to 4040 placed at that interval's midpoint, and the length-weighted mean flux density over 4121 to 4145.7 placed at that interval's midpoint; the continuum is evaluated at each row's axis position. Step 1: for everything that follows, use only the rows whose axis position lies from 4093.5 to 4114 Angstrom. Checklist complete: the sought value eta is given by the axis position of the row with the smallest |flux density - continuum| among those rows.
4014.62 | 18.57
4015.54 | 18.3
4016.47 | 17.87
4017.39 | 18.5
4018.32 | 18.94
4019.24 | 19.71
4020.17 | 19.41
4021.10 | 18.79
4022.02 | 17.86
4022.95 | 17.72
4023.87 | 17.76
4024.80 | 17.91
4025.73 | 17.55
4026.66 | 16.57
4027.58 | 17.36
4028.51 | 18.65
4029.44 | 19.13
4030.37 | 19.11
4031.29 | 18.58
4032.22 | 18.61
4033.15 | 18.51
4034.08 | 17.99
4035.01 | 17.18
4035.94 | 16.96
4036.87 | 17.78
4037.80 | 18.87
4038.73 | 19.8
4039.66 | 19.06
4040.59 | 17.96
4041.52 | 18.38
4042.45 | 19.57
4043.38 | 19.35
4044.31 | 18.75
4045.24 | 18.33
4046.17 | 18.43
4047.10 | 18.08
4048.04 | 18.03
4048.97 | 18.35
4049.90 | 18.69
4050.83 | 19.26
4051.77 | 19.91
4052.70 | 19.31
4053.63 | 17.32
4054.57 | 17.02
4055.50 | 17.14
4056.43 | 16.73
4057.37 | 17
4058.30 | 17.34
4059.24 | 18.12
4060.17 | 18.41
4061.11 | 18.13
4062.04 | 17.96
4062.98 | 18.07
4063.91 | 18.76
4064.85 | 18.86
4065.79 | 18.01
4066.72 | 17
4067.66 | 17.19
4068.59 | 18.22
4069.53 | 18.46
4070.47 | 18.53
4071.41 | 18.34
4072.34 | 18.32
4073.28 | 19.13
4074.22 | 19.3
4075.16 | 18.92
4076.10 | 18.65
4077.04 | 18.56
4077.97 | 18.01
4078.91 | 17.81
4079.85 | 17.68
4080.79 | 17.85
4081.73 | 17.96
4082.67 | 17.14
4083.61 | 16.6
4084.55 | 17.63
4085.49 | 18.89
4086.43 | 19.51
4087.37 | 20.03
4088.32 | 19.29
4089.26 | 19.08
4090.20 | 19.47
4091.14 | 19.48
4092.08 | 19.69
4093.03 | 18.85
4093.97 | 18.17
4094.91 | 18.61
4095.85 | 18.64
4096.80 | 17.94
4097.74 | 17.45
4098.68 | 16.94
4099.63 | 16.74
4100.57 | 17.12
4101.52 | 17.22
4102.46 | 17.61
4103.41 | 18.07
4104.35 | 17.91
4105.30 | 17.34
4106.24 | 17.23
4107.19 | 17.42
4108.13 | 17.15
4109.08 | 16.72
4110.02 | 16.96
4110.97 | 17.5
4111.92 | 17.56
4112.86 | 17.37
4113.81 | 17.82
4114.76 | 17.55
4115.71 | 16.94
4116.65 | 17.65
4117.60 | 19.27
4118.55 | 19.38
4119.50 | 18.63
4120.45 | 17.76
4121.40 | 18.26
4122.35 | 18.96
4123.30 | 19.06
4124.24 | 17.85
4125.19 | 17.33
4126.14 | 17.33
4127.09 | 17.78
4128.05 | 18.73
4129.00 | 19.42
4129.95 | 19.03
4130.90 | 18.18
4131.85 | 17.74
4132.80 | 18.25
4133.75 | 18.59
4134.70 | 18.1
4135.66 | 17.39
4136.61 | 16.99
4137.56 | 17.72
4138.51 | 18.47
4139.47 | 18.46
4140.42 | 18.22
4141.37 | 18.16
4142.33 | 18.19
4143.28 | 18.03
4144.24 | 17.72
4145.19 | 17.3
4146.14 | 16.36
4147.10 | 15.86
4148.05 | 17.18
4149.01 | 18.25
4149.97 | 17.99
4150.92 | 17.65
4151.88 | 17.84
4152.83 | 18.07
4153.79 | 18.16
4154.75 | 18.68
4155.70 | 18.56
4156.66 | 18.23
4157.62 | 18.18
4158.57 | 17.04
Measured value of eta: 4093.97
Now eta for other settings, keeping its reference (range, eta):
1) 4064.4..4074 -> 4068.59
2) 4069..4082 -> 4072.34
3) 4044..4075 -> 4068.59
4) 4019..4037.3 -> 4033.15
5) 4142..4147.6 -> 4142.33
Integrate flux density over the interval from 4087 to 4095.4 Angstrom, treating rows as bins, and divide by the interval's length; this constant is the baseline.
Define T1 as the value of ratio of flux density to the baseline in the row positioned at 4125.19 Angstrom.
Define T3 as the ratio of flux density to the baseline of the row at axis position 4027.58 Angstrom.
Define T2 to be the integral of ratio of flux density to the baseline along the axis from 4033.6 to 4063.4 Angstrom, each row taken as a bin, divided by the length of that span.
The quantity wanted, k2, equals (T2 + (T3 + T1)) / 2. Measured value 1.38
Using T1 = 0.90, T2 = 0.95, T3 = 0.905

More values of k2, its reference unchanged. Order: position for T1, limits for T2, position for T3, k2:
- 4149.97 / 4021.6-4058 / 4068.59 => 1.42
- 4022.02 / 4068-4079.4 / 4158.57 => 1.39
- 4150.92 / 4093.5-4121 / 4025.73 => 1.38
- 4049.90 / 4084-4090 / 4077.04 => 1.47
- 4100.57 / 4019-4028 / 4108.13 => 1.36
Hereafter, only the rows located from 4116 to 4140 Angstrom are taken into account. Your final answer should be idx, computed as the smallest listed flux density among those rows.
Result 16.99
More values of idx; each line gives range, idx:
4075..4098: 16.6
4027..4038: 16.96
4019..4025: 17.72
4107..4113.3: 16.72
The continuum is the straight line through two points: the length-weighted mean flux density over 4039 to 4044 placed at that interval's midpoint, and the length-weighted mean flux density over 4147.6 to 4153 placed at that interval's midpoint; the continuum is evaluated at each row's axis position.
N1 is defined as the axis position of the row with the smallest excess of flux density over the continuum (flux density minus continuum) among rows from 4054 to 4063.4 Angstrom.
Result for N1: 4056.43 Angstrom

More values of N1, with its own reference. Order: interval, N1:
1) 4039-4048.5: 4040.59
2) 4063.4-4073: 4066.72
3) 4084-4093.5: 4084.55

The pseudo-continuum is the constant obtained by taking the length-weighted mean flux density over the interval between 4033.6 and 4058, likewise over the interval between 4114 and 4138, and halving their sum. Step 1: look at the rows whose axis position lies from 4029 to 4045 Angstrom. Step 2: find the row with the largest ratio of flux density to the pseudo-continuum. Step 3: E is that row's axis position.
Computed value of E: 4038.73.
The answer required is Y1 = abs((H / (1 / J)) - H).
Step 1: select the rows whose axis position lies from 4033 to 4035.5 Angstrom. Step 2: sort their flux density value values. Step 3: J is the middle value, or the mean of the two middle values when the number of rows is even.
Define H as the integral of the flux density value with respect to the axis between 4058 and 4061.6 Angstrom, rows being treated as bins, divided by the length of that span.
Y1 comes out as 306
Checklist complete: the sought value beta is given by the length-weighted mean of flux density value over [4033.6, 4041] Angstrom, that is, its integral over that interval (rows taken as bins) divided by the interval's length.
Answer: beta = 18.2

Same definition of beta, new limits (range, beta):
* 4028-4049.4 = 18.5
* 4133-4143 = 18.0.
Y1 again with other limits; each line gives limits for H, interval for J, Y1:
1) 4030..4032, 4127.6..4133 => 330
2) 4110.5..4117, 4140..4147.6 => 295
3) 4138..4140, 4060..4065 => 318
